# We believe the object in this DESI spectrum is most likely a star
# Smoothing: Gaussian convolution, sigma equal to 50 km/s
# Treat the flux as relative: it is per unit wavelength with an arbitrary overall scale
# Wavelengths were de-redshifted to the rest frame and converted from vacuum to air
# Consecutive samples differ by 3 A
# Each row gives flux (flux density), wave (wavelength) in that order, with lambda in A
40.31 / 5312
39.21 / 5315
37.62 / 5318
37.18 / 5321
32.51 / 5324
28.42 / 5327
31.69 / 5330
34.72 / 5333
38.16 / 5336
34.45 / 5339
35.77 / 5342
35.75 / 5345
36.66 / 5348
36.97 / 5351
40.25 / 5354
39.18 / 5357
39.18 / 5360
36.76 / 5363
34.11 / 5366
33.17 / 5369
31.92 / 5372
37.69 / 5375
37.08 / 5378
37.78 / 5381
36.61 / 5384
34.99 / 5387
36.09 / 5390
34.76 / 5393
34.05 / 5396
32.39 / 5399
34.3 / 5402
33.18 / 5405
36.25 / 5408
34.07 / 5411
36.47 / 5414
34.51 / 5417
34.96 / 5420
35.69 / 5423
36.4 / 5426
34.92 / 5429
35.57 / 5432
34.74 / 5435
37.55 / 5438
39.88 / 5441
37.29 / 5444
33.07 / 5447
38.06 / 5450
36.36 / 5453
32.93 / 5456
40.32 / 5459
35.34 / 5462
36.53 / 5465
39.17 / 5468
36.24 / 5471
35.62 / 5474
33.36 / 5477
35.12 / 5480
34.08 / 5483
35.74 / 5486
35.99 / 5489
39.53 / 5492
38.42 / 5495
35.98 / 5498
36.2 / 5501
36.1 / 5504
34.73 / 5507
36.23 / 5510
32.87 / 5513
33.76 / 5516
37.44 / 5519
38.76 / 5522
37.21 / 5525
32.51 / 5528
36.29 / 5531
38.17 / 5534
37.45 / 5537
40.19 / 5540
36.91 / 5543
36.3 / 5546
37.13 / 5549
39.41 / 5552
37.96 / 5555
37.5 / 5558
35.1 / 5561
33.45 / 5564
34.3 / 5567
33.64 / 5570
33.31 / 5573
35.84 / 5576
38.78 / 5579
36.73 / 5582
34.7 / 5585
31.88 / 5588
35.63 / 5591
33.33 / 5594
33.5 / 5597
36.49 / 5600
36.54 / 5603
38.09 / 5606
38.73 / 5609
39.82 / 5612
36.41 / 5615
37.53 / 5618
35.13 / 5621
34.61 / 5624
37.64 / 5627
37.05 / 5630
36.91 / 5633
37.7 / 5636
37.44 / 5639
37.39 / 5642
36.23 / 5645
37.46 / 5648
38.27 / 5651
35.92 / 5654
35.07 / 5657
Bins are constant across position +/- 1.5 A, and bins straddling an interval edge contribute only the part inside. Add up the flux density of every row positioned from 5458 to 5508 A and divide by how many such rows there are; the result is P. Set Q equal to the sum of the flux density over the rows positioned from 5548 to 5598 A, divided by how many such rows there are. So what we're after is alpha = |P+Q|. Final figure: 71.8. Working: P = 36.4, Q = 35.42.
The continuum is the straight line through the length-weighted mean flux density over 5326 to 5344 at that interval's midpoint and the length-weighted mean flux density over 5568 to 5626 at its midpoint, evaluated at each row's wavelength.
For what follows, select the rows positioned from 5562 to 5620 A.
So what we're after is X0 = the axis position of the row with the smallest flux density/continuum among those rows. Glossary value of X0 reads 5588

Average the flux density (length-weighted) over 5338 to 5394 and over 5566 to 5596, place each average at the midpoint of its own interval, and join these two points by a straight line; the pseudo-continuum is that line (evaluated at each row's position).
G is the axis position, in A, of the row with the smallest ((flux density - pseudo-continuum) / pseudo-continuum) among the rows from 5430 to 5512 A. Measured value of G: 5456 A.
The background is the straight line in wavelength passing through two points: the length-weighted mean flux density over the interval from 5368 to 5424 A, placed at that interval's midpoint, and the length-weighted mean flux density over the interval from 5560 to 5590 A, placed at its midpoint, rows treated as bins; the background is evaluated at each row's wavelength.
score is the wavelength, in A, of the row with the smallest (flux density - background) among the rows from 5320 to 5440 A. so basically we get 5327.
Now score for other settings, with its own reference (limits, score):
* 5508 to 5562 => 5528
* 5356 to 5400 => 5372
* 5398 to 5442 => 5399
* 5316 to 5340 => 5327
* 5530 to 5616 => 5588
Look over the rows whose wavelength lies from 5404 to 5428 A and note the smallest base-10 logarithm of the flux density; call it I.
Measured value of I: 1.52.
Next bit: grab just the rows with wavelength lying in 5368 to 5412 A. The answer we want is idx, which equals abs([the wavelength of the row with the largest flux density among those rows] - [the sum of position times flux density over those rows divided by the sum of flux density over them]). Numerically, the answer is 8.9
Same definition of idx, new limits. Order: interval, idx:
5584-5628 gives 5.6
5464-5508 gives 6.0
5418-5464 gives 17.9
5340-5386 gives 8.9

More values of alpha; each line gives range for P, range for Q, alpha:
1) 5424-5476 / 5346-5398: 72.8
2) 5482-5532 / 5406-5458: 71.8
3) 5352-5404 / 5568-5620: 71.8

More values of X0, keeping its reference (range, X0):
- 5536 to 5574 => 5573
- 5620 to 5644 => 5624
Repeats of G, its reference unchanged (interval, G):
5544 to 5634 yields 5588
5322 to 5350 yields 5327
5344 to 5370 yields 5369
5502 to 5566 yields 5528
